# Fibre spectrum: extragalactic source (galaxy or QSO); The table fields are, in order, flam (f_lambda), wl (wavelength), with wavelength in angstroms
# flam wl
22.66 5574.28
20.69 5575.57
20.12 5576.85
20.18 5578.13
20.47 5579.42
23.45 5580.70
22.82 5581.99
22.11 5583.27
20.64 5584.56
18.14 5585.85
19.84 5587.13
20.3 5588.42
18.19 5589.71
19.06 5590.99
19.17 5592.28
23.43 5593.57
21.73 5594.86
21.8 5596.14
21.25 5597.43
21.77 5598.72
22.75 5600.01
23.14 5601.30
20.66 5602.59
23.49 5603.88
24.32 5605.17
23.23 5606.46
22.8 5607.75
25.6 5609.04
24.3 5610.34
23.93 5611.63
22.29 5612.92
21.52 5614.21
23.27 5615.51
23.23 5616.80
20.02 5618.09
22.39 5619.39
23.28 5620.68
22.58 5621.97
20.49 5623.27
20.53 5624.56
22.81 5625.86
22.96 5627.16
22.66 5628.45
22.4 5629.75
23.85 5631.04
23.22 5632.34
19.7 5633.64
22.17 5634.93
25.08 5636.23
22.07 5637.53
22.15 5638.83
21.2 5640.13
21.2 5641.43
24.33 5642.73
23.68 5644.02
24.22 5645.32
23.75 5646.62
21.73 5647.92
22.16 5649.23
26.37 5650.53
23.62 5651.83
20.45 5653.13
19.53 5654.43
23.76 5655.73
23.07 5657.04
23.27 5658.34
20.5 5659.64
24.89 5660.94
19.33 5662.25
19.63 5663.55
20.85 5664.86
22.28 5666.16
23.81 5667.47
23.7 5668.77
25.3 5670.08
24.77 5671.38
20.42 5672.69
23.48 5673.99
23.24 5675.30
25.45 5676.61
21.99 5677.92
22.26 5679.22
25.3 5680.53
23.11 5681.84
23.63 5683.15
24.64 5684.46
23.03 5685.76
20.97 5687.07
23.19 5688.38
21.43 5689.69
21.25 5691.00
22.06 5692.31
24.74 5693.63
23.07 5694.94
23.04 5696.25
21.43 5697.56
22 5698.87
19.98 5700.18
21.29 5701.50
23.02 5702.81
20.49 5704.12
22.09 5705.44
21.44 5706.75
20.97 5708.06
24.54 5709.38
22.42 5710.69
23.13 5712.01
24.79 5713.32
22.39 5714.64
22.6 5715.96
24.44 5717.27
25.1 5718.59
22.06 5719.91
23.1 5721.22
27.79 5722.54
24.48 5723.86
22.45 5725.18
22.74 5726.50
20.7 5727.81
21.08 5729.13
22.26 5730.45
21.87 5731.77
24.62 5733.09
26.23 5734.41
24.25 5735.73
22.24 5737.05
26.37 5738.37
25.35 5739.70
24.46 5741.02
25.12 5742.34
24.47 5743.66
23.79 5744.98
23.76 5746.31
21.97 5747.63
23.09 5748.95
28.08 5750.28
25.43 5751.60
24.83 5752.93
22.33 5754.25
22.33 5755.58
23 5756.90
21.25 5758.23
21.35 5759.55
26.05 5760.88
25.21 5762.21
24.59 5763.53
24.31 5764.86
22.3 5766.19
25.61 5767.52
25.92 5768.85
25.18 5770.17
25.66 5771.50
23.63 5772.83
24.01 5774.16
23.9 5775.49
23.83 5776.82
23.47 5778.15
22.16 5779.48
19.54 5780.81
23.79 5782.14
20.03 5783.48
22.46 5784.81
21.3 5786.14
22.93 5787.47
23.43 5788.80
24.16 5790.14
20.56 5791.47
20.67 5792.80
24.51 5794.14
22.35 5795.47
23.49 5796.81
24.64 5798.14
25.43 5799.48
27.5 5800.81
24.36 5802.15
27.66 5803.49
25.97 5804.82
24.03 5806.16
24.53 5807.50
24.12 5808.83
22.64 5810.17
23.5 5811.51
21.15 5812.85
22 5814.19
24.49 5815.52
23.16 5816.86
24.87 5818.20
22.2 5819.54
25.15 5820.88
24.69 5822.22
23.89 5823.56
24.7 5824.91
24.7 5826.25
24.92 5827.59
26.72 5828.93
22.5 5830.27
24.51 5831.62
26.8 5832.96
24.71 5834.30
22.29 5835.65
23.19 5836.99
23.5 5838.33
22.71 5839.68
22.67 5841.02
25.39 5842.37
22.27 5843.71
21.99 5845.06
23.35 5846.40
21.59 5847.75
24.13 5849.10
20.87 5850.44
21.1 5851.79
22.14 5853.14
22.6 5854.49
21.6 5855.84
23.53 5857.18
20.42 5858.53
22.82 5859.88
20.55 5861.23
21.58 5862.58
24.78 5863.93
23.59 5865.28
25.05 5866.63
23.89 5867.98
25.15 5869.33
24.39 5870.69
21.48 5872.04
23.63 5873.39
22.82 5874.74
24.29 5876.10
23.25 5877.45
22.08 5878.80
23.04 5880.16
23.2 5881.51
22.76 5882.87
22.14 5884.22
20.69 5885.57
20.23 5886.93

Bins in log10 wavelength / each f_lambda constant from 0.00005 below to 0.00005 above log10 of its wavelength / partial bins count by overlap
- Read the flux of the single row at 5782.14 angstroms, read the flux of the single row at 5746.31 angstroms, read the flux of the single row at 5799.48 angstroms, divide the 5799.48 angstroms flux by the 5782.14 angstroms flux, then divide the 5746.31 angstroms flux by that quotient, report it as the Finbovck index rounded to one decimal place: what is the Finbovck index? 22.2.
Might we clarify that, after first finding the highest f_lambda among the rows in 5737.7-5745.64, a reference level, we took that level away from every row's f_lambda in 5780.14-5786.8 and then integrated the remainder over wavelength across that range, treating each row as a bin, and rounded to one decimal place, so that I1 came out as -32.9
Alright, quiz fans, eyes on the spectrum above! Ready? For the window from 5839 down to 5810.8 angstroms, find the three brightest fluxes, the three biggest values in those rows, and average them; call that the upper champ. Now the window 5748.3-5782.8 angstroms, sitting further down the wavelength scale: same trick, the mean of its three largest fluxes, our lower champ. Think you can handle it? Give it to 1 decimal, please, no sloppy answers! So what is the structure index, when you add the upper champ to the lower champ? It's 52.9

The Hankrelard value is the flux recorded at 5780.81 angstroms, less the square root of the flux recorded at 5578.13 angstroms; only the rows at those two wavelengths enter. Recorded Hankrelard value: 15.0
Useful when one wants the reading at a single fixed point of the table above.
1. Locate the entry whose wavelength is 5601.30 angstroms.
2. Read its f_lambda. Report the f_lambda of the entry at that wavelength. 23.14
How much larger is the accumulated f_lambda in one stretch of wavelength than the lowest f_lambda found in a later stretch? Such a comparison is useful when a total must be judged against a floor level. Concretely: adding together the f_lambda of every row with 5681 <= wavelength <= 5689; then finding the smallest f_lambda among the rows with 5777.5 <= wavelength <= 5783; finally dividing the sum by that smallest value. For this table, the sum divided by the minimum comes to 7.09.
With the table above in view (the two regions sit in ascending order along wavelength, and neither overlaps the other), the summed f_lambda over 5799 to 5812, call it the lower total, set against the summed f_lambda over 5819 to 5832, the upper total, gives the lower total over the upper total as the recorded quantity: 1.02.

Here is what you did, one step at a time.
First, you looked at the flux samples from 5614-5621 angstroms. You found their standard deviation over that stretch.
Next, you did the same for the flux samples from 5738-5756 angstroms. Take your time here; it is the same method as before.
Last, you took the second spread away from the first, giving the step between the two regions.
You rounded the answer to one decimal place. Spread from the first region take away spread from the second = -0.4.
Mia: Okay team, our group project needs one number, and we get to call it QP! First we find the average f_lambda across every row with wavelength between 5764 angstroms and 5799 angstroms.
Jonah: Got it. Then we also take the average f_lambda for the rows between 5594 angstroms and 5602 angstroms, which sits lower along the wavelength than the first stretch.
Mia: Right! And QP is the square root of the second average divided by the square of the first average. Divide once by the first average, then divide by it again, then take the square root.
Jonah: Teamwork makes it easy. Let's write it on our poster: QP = 0.202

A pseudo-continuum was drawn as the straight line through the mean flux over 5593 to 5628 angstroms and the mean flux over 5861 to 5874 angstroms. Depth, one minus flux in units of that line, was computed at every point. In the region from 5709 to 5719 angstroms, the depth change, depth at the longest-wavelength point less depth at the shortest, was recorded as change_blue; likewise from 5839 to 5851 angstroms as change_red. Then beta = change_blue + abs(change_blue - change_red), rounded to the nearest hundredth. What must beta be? 0.08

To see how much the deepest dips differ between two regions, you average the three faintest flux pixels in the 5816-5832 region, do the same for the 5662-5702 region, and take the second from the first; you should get 3.0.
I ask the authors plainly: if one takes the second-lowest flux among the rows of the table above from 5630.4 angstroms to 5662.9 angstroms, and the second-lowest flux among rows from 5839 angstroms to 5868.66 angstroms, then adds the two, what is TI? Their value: 40.1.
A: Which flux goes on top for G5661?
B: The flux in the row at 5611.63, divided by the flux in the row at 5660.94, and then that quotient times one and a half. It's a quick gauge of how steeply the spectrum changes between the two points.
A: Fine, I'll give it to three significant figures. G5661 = 1.44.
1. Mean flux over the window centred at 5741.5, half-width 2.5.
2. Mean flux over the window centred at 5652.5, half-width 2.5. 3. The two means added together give 47.3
